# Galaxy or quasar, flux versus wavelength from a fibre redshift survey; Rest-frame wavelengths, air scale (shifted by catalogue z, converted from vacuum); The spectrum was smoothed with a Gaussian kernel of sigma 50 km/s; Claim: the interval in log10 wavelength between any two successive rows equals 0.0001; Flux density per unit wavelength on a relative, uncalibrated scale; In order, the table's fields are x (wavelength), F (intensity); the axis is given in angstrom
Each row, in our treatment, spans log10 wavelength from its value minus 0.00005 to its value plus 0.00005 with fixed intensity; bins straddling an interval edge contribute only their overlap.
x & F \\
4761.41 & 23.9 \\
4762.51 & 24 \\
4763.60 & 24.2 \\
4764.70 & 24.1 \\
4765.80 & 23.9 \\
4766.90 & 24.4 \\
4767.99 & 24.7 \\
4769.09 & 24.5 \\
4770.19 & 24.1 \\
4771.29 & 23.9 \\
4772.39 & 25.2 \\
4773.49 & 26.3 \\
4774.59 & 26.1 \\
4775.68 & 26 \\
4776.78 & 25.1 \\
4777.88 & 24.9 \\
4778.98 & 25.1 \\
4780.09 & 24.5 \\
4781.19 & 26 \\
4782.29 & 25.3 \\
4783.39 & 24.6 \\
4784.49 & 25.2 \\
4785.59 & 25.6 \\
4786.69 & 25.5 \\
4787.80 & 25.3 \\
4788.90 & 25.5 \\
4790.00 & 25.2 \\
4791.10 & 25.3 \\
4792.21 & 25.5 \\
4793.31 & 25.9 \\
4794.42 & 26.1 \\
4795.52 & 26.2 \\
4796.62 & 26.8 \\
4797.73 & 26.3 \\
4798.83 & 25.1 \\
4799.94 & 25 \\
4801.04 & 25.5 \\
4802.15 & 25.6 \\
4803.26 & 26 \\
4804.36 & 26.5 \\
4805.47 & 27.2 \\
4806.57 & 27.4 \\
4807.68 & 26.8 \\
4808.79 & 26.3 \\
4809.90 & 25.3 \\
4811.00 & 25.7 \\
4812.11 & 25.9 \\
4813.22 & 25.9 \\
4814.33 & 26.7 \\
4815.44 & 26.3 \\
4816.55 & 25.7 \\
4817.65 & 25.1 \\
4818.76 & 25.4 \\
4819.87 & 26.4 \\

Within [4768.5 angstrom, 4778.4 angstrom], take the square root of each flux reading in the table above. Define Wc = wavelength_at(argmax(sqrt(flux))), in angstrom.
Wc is 4773.49 angstrom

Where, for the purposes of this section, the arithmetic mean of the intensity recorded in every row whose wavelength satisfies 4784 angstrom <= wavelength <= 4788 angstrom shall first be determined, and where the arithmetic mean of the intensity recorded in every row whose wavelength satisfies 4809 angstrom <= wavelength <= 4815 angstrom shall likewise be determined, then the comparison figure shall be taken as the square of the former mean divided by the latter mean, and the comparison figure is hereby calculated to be 24.9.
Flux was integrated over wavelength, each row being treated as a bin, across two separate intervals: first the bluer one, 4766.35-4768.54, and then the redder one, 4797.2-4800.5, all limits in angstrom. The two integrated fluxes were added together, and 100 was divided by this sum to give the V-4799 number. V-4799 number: 0.7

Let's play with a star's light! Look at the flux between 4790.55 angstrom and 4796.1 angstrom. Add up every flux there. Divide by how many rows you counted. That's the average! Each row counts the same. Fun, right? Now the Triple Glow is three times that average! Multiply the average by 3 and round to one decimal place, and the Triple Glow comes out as 77.4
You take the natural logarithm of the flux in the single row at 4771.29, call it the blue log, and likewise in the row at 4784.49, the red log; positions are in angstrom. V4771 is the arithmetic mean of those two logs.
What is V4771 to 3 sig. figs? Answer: 3.20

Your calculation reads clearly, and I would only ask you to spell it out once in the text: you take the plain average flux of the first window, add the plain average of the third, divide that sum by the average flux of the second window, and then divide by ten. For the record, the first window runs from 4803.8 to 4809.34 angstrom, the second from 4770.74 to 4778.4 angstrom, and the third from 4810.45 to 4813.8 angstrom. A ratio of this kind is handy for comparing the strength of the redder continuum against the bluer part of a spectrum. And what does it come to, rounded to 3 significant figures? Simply 0.208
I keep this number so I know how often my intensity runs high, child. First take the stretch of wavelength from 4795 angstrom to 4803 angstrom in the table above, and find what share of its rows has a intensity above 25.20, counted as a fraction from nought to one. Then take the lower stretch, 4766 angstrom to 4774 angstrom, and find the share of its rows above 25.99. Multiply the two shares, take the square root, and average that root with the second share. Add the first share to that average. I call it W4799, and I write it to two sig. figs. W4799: 0.95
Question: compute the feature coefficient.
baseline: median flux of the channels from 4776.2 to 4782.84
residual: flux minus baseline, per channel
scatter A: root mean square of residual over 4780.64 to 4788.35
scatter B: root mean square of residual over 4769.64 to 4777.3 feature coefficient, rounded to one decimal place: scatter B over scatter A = 1.9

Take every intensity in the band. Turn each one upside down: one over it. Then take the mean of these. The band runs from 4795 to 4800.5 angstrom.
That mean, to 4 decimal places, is 0.0387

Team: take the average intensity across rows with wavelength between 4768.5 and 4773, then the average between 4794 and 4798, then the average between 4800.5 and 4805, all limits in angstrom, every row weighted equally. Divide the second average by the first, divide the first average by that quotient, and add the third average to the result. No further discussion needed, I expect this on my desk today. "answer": 48.5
